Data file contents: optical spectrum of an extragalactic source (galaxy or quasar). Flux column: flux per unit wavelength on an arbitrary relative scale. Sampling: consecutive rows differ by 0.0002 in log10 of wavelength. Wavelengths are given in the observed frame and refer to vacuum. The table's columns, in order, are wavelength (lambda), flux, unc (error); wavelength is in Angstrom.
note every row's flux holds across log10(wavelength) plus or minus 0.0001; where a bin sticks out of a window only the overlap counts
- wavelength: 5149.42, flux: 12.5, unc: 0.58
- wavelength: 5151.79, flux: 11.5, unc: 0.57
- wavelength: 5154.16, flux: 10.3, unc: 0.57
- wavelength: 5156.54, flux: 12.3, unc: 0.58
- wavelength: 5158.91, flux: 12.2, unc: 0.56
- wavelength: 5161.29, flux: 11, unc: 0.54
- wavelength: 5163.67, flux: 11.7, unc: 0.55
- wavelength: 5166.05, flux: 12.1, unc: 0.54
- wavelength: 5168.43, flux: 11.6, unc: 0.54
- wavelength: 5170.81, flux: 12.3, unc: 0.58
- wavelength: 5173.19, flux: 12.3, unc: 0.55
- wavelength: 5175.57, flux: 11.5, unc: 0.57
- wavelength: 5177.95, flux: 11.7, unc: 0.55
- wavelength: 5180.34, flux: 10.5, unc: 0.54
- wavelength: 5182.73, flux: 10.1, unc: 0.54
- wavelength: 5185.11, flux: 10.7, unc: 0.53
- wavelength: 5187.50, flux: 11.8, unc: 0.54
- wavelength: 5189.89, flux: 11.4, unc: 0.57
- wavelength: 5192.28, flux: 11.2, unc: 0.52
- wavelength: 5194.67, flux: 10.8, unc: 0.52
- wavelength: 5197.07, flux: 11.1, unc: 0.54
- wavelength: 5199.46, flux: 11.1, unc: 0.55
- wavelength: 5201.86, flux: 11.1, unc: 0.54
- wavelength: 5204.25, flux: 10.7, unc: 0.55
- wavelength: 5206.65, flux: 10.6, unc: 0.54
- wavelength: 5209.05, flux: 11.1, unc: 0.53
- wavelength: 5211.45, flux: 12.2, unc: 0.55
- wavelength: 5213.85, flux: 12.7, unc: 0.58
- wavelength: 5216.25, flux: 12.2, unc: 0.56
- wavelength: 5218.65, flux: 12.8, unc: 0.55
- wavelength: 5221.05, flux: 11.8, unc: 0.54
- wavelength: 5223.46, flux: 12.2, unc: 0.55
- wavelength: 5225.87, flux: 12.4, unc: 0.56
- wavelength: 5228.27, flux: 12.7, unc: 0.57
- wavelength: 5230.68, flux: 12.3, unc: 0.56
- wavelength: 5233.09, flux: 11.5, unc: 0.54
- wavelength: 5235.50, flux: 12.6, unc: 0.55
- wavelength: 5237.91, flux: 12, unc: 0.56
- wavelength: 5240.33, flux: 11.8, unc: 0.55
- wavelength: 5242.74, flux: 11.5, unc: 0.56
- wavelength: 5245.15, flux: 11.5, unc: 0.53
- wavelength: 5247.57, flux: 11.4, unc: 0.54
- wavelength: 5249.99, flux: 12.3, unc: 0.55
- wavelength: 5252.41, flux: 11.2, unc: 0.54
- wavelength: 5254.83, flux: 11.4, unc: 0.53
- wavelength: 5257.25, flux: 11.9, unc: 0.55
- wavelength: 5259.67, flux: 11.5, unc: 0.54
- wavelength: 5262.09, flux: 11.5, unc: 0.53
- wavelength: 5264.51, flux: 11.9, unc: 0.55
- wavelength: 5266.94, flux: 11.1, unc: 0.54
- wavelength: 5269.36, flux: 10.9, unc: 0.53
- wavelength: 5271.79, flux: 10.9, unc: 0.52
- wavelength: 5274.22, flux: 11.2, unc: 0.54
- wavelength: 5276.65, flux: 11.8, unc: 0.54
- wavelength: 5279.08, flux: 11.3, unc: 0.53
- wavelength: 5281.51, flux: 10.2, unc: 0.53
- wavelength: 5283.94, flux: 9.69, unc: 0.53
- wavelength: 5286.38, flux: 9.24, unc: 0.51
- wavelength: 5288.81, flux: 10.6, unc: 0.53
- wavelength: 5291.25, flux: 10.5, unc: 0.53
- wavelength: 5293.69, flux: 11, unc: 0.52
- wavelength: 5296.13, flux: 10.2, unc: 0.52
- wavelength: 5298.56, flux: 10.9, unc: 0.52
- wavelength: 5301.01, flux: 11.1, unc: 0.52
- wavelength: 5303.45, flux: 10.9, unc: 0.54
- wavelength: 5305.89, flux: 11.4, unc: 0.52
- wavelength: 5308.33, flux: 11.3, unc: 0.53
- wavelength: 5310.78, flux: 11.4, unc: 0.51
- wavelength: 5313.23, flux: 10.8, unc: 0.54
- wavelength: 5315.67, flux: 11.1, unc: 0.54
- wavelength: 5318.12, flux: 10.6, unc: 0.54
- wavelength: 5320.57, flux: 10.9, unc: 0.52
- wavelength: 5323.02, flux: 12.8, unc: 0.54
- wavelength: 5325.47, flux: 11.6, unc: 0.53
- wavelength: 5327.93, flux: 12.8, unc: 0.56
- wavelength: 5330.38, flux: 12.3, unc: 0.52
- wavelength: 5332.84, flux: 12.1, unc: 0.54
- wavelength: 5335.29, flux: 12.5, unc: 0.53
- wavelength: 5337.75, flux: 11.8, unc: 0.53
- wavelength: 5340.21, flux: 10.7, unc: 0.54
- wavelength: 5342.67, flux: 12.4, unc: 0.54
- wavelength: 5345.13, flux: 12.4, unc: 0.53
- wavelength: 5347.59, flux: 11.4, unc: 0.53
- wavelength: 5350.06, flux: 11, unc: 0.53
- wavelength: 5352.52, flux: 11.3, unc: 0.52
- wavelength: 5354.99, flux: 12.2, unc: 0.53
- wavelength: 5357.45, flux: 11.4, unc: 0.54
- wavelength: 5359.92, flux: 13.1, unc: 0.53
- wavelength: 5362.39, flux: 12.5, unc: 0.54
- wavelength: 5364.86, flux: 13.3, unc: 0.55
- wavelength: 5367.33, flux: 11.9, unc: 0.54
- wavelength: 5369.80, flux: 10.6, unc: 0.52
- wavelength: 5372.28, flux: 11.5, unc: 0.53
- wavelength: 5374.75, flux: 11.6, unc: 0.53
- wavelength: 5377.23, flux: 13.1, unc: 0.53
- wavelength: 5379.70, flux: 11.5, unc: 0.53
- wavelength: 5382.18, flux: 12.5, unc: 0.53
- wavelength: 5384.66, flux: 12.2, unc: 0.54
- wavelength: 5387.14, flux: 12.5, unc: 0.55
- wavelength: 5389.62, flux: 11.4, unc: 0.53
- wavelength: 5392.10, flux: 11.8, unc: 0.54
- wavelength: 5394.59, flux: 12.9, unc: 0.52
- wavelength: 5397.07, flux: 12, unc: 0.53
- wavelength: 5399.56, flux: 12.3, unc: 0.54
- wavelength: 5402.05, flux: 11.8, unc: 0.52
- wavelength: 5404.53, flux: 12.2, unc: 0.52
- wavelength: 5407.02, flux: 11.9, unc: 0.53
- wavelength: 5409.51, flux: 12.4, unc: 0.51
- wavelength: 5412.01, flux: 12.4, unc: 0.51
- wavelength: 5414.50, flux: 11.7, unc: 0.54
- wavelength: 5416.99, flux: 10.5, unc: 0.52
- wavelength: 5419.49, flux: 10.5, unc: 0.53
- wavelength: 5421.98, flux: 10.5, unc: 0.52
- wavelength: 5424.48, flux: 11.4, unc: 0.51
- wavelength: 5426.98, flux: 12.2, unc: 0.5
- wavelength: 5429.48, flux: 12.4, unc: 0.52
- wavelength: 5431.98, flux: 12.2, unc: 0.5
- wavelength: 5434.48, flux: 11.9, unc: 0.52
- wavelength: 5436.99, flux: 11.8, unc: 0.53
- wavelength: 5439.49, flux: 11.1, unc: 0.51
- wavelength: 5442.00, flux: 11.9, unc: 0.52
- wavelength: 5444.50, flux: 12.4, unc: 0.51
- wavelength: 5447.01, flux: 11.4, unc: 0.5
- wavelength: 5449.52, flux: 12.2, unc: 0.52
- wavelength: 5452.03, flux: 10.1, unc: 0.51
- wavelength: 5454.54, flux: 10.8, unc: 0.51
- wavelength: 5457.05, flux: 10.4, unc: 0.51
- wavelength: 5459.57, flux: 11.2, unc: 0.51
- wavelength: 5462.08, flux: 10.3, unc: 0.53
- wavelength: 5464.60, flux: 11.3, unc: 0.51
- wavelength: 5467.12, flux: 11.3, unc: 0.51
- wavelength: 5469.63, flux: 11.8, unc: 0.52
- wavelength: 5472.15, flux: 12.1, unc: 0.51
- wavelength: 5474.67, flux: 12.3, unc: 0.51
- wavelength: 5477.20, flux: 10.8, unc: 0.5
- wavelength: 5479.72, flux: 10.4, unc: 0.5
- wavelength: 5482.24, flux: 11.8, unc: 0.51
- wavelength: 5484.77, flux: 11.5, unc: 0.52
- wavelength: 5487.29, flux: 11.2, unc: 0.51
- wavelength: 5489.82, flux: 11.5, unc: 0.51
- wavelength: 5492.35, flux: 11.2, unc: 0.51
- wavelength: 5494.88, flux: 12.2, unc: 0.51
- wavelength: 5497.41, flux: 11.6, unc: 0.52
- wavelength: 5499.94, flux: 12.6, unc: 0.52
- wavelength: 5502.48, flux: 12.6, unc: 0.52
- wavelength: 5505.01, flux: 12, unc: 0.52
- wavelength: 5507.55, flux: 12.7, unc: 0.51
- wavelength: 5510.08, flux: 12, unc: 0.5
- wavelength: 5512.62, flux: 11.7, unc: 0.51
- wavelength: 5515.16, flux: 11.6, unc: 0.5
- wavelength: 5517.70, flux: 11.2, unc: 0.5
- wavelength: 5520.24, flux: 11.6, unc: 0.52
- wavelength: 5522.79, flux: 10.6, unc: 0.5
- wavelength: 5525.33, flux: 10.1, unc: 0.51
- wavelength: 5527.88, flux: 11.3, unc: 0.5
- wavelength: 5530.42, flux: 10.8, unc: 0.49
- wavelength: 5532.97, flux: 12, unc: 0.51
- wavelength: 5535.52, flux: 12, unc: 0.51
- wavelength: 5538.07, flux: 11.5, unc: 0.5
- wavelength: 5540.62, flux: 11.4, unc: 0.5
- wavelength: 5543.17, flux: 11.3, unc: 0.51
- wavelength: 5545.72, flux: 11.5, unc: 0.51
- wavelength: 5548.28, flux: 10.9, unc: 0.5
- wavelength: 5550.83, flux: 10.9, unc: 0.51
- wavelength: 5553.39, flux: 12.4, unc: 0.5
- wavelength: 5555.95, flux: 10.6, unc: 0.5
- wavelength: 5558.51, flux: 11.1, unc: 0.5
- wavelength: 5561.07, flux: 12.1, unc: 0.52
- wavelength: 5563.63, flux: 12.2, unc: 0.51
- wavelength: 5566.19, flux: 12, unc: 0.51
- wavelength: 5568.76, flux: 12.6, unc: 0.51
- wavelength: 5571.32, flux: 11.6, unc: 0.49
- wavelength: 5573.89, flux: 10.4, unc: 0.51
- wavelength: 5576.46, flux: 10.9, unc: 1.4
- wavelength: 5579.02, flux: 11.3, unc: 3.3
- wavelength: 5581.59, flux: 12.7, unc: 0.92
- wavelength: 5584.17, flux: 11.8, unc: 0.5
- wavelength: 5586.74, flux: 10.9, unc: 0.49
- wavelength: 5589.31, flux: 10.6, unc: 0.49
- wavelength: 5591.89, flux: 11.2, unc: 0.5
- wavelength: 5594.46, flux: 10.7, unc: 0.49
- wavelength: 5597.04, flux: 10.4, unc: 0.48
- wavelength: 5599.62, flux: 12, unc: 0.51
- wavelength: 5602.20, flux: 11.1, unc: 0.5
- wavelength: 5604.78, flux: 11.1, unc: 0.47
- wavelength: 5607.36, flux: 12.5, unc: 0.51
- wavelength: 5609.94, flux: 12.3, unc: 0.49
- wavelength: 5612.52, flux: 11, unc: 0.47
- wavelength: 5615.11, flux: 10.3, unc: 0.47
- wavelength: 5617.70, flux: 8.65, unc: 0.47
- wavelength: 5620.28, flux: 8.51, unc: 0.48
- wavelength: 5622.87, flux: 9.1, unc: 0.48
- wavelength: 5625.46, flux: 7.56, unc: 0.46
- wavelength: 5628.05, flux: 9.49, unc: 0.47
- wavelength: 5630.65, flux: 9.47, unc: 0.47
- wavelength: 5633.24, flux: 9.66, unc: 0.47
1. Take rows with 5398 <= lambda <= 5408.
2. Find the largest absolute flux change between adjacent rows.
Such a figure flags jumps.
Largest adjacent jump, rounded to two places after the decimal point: 0.50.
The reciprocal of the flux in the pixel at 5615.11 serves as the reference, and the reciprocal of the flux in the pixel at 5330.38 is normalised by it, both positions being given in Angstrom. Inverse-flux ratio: 0.84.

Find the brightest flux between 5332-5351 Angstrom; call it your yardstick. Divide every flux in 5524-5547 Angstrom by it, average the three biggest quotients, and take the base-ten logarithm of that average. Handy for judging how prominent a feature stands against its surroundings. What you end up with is -0.024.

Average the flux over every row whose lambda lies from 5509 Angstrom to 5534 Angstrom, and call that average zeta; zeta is 11.3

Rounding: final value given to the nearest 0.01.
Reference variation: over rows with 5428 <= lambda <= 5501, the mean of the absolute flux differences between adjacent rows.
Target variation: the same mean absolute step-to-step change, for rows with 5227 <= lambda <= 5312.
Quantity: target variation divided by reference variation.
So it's 0.72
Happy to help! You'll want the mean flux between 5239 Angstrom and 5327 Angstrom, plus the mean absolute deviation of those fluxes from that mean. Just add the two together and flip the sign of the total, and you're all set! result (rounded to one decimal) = -11.6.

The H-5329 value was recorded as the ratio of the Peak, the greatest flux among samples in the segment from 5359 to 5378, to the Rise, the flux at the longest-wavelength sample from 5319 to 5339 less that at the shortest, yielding 15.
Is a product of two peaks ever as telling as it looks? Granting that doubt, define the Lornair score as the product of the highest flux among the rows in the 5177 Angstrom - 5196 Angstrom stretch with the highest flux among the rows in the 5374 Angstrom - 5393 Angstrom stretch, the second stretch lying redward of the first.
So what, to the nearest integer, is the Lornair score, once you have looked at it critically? 155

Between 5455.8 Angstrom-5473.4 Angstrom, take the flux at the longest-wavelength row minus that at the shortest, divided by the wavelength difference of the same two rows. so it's 0.11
